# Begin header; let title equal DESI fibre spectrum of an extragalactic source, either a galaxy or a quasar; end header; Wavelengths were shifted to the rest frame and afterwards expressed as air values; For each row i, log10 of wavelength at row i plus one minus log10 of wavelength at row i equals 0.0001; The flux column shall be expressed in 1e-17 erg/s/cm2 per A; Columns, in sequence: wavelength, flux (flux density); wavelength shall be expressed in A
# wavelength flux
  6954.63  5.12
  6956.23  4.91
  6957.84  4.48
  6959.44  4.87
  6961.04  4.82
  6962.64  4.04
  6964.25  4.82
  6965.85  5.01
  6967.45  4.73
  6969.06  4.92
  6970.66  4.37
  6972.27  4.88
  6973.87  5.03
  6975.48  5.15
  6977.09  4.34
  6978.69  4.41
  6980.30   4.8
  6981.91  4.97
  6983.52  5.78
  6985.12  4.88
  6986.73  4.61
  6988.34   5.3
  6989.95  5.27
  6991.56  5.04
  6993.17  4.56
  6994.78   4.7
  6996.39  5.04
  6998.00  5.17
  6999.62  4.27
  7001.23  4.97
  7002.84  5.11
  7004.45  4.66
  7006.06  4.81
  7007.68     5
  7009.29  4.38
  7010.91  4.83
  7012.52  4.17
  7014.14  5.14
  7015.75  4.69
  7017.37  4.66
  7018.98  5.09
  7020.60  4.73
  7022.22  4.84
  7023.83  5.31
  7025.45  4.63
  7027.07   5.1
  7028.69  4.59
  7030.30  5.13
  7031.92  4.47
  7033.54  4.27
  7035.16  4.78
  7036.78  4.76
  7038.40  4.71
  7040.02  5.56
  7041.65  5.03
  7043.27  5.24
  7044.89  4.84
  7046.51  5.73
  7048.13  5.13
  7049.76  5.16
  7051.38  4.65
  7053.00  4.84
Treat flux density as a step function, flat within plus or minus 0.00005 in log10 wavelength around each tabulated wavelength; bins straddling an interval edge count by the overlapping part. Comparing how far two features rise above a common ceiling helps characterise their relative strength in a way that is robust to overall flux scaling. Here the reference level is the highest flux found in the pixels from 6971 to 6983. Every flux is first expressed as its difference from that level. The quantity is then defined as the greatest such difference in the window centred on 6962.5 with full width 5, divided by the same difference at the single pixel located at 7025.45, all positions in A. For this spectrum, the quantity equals 0.6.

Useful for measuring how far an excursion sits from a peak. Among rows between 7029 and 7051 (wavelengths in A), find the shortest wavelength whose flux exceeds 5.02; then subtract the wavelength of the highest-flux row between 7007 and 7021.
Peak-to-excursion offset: 16.2 A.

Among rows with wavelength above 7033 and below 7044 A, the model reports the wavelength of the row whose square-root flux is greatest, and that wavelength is 7040.02 A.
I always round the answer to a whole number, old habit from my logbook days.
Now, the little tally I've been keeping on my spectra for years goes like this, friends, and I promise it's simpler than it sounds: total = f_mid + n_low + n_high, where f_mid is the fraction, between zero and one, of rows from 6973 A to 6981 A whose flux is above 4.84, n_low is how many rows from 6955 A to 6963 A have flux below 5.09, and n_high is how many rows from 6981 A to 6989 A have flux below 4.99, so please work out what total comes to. 8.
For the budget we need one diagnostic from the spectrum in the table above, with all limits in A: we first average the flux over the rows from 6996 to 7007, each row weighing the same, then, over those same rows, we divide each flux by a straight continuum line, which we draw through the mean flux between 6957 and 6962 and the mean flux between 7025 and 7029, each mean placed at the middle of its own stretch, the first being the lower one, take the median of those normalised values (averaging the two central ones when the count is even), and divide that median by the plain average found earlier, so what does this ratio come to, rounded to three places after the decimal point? 0.215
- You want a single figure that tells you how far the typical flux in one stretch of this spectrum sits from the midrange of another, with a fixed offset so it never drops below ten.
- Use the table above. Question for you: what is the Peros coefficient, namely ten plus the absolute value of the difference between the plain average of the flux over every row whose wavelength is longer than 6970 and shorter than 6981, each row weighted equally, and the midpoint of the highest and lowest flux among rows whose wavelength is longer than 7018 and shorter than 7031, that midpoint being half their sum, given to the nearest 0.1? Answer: 10.2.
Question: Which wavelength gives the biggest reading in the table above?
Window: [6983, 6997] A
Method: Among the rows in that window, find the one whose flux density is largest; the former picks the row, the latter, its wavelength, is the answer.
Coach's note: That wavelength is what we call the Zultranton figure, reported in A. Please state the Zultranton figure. 6983.52 A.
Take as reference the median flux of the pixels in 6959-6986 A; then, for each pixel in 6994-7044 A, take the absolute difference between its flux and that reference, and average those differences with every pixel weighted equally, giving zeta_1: 0.267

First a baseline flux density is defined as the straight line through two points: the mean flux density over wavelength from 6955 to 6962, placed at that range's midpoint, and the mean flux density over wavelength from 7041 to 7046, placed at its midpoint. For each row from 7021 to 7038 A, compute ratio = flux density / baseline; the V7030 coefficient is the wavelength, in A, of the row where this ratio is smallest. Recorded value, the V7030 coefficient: 7033.54 A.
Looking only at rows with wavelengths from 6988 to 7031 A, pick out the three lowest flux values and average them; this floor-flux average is 4.27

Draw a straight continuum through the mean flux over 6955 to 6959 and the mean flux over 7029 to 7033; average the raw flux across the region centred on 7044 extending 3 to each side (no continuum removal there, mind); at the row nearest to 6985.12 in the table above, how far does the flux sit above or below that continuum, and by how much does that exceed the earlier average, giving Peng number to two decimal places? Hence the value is -5.06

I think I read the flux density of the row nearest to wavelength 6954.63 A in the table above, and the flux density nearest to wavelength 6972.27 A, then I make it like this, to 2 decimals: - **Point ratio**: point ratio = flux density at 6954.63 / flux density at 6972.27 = 1.05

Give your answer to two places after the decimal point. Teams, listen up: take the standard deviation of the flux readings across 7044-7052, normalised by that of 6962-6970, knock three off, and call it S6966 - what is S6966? -1.94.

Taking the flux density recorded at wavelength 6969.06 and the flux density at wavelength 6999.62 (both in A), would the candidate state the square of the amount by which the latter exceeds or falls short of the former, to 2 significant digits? 0.42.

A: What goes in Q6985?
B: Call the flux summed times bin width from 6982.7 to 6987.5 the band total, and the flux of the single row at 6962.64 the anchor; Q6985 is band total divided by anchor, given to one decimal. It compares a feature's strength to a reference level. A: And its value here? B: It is 6.1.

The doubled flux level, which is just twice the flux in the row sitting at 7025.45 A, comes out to 9.3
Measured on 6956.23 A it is 9.8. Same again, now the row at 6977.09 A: 8.7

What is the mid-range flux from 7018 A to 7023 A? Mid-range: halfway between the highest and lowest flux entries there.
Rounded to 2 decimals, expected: 4.91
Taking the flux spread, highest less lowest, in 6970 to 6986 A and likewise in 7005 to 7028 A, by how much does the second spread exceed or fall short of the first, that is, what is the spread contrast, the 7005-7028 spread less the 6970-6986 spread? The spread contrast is -0.3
